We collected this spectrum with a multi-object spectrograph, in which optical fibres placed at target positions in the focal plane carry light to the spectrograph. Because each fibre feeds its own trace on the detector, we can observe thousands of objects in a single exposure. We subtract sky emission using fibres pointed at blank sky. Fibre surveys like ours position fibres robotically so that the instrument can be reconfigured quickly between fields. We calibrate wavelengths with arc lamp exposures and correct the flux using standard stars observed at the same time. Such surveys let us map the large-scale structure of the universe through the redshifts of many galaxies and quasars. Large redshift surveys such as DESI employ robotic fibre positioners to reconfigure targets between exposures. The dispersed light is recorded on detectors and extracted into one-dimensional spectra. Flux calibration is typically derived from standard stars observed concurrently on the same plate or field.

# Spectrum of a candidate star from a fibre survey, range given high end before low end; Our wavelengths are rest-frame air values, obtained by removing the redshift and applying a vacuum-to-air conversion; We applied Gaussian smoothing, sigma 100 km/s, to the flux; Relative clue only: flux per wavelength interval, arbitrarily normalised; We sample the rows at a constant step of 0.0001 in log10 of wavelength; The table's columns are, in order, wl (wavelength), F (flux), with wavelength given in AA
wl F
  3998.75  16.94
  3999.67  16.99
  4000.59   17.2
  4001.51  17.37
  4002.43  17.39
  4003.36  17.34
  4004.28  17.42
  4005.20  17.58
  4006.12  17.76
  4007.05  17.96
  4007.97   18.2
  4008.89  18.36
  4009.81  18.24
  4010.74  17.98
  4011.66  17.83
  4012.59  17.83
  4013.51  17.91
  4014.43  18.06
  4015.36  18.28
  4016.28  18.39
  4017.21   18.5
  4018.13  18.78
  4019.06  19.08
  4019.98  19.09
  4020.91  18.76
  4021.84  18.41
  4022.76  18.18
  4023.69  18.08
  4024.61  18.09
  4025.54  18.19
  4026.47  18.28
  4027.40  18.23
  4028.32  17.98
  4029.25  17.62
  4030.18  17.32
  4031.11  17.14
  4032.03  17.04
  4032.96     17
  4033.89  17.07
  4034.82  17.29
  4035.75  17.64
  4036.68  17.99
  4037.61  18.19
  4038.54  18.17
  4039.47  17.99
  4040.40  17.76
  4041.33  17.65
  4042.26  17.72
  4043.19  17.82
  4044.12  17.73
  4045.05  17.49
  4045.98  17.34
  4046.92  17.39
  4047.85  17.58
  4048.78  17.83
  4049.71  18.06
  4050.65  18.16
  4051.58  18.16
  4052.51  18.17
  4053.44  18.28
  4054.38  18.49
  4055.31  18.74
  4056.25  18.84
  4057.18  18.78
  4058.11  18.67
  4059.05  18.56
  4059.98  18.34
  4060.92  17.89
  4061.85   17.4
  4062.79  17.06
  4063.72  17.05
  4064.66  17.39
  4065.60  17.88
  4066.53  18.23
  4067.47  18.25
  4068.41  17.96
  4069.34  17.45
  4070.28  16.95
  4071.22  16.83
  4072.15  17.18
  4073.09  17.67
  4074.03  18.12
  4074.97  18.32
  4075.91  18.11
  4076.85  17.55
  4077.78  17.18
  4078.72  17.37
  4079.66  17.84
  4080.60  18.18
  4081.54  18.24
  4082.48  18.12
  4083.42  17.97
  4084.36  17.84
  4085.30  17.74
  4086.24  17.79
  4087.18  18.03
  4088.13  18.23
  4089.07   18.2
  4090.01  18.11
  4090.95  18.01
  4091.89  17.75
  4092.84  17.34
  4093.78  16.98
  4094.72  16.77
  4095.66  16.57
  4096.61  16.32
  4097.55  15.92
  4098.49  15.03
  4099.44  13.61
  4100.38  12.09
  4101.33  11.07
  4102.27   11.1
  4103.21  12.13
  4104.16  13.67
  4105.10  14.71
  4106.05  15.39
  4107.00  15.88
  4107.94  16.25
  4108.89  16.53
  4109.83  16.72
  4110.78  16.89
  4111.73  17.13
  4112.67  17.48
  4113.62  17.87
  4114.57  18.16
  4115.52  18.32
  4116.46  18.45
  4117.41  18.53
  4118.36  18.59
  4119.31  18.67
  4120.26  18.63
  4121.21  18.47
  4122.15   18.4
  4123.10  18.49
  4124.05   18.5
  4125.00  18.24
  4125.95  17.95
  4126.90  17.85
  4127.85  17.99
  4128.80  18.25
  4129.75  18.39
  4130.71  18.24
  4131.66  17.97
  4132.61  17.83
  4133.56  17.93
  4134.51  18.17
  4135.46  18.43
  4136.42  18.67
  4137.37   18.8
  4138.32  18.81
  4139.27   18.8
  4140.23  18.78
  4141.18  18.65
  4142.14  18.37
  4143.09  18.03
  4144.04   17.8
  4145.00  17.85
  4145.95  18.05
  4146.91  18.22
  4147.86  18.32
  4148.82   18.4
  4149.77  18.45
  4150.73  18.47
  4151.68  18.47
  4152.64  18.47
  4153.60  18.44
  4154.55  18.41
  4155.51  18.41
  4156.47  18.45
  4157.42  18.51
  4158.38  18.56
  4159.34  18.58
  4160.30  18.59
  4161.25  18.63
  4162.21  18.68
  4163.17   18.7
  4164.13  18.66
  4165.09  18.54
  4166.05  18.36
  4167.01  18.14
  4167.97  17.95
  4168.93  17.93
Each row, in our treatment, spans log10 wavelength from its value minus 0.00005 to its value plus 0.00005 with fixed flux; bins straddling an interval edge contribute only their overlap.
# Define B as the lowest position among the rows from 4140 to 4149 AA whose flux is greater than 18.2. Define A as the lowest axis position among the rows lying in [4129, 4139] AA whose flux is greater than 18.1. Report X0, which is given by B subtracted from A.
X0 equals -10.5 AA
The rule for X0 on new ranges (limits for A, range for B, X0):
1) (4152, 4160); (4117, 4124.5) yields 35.2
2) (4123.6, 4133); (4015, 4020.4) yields 108.7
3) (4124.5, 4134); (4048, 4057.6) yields 71.6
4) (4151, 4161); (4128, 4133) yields 22.9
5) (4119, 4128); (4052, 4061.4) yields 65.9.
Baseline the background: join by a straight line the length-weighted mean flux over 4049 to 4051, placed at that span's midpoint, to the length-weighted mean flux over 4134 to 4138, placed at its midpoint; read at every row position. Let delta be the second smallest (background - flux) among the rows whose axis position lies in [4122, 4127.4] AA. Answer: -0.03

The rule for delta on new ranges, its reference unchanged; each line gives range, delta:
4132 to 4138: -0.14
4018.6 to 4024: -1.23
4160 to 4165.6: 0.01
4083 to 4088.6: 0.22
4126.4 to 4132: 0.24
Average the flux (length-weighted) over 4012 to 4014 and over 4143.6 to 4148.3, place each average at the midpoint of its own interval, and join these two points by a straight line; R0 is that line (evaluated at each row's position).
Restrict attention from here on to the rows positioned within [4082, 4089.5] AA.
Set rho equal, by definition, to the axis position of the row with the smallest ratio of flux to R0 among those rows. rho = 4085.30 AA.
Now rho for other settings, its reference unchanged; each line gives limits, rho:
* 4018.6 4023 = 4022.76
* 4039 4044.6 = 4041.33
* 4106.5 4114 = 4107.00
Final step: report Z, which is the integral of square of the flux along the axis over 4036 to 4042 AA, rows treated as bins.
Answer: 1931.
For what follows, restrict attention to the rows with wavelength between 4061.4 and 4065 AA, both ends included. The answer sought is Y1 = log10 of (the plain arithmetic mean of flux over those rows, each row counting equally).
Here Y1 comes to 1.24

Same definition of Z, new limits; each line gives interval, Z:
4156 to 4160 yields 1373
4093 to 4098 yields 1374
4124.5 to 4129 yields 1466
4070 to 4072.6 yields 752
